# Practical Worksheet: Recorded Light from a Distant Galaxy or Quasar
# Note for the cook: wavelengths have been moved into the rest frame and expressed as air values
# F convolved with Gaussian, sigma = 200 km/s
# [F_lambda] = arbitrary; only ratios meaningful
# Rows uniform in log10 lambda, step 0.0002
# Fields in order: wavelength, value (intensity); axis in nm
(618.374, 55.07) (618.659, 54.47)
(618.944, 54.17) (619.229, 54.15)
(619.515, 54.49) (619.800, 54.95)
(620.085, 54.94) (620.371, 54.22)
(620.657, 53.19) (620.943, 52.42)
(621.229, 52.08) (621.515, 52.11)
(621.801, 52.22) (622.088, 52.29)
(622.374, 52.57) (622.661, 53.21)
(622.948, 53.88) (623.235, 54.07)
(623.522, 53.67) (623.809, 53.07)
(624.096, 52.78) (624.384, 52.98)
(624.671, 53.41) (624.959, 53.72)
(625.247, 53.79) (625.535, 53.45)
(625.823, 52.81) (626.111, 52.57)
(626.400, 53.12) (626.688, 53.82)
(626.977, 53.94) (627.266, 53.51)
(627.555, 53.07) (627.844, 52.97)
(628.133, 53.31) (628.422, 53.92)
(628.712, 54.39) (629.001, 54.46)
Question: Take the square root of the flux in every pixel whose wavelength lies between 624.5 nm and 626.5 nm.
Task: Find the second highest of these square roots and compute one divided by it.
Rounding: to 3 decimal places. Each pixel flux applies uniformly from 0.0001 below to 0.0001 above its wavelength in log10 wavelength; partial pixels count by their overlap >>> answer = 0.136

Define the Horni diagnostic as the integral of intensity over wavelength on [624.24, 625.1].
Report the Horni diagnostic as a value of 46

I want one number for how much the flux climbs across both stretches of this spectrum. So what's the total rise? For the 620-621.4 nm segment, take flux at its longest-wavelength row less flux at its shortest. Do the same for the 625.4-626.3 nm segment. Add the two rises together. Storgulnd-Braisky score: -3.7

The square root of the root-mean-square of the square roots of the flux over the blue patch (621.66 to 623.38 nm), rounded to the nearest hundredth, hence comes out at 2.70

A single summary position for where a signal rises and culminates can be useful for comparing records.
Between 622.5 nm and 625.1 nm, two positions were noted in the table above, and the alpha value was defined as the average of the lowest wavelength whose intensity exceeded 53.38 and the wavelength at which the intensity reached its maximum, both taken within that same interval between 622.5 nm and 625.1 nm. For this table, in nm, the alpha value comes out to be 623.09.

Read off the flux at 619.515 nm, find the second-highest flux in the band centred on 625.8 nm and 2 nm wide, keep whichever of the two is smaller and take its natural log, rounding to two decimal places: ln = 3.99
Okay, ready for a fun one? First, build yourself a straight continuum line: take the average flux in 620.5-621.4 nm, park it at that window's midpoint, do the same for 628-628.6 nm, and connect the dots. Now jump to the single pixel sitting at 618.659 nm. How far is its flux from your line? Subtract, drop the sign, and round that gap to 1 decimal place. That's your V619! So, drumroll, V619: 2.2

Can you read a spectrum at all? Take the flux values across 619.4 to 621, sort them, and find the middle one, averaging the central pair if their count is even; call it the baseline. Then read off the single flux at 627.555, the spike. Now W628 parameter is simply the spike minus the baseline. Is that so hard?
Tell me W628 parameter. -1.3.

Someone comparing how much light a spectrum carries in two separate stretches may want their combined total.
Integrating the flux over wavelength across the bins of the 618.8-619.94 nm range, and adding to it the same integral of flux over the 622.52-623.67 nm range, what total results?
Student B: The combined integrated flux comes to 123.8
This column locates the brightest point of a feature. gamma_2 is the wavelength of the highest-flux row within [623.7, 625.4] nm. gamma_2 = 625.247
